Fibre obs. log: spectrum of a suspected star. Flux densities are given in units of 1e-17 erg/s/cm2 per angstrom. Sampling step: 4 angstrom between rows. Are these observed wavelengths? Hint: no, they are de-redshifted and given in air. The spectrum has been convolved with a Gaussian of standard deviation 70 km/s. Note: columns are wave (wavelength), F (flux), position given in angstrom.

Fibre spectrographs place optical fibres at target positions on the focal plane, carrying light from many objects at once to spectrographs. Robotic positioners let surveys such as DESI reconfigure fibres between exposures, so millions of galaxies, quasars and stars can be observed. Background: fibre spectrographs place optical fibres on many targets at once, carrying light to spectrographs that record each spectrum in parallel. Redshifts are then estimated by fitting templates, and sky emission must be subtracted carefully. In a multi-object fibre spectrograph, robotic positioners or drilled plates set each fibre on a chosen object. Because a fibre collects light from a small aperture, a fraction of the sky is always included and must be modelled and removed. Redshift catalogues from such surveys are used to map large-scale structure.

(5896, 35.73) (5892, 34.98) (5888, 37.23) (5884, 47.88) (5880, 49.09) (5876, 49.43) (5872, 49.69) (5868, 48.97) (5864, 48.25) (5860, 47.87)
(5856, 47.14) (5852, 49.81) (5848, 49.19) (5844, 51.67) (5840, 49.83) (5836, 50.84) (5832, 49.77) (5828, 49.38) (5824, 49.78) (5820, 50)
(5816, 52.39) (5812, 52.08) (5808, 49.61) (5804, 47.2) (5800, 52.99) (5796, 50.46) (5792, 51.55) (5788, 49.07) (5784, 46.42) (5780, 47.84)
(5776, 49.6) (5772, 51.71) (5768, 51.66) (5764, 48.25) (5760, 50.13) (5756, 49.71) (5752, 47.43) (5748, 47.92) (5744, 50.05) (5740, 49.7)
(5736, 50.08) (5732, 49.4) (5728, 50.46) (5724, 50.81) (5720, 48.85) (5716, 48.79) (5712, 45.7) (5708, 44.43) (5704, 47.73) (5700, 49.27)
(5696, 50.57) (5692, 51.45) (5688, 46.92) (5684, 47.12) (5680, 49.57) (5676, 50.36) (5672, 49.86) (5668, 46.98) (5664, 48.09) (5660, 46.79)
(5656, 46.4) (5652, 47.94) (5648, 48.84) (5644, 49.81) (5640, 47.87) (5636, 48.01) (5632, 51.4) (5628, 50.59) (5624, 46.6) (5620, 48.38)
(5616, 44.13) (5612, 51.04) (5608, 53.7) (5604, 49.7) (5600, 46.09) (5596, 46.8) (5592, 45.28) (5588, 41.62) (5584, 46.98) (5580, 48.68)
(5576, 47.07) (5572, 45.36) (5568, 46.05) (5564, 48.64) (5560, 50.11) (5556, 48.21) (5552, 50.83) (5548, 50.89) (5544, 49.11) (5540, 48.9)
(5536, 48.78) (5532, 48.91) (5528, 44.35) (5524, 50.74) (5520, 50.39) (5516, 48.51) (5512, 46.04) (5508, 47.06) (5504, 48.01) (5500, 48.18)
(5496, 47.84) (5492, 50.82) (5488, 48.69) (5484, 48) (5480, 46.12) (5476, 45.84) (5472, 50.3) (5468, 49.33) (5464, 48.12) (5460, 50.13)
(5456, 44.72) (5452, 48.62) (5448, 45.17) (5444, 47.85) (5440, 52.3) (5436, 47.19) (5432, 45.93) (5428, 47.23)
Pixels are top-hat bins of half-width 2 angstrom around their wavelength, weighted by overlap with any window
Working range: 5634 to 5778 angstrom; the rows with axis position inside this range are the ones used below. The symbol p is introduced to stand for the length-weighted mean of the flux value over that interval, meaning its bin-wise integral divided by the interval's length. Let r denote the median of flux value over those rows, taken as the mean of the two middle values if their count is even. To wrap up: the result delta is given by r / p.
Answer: 1.00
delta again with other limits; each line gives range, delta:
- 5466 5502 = 1.00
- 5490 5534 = 1.00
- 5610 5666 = 1.00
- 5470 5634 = 1.00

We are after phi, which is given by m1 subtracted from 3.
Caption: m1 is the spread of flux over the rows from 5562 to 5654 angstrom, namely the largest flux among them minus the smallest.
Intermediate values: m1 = 12.1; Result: -9.1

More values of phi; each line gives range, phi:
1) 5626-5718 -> -4.0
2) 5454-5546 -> -3.5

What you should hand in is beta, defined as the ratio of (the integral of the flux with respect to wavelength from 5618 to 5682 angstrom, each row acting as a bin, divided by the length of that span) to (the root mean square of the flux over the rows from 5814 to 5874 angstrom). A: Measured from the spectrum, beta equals 0.98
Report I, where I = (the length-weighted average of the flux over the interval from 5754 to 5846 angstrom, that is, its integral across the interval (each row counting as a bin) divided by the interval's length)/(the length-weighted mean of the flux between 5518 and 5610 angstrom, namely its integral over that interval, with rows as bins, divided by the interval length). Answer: 1.040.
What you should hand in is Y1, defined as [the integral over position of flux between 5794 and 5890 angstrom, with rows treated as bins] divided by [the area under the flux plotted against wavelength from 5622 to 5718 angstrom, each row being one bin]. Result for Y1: 1.02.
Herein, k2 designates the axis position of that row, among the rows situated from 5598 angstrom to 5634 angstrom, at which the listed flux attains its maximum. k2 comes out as 5608 angstrom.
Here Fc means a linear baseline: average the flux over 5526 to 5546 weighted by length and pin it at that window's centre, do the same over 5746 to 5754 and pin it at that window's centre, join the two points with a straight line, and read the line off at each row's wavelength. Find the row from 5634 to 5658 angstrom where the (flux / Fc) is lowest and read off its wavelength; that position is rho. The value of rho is 5656 angstrom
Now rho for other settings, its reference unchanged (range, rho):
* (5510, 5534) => 5528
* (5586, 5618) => 5588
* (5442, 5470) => 5456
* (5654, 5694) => 5656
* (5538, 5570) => 5568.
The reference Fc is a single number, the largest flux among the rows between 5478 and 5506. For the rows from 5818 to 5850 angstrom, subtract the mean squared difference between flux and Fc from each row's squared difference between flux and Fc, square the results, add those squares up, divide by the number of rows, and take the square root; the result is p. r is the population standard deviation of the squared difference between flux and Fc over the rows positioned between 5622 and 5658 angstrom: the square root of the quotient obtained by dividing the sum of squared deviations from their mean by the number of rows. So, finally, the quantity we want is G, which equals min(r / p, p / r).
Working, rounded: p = 1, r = 6.8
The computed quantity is 0.1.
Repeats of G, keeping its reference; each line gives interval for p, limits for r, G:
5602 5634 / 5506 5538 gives 0.9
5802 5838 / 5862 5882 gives 0.5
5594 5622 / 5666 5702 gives 0.4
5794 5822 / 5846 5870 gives 1.0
